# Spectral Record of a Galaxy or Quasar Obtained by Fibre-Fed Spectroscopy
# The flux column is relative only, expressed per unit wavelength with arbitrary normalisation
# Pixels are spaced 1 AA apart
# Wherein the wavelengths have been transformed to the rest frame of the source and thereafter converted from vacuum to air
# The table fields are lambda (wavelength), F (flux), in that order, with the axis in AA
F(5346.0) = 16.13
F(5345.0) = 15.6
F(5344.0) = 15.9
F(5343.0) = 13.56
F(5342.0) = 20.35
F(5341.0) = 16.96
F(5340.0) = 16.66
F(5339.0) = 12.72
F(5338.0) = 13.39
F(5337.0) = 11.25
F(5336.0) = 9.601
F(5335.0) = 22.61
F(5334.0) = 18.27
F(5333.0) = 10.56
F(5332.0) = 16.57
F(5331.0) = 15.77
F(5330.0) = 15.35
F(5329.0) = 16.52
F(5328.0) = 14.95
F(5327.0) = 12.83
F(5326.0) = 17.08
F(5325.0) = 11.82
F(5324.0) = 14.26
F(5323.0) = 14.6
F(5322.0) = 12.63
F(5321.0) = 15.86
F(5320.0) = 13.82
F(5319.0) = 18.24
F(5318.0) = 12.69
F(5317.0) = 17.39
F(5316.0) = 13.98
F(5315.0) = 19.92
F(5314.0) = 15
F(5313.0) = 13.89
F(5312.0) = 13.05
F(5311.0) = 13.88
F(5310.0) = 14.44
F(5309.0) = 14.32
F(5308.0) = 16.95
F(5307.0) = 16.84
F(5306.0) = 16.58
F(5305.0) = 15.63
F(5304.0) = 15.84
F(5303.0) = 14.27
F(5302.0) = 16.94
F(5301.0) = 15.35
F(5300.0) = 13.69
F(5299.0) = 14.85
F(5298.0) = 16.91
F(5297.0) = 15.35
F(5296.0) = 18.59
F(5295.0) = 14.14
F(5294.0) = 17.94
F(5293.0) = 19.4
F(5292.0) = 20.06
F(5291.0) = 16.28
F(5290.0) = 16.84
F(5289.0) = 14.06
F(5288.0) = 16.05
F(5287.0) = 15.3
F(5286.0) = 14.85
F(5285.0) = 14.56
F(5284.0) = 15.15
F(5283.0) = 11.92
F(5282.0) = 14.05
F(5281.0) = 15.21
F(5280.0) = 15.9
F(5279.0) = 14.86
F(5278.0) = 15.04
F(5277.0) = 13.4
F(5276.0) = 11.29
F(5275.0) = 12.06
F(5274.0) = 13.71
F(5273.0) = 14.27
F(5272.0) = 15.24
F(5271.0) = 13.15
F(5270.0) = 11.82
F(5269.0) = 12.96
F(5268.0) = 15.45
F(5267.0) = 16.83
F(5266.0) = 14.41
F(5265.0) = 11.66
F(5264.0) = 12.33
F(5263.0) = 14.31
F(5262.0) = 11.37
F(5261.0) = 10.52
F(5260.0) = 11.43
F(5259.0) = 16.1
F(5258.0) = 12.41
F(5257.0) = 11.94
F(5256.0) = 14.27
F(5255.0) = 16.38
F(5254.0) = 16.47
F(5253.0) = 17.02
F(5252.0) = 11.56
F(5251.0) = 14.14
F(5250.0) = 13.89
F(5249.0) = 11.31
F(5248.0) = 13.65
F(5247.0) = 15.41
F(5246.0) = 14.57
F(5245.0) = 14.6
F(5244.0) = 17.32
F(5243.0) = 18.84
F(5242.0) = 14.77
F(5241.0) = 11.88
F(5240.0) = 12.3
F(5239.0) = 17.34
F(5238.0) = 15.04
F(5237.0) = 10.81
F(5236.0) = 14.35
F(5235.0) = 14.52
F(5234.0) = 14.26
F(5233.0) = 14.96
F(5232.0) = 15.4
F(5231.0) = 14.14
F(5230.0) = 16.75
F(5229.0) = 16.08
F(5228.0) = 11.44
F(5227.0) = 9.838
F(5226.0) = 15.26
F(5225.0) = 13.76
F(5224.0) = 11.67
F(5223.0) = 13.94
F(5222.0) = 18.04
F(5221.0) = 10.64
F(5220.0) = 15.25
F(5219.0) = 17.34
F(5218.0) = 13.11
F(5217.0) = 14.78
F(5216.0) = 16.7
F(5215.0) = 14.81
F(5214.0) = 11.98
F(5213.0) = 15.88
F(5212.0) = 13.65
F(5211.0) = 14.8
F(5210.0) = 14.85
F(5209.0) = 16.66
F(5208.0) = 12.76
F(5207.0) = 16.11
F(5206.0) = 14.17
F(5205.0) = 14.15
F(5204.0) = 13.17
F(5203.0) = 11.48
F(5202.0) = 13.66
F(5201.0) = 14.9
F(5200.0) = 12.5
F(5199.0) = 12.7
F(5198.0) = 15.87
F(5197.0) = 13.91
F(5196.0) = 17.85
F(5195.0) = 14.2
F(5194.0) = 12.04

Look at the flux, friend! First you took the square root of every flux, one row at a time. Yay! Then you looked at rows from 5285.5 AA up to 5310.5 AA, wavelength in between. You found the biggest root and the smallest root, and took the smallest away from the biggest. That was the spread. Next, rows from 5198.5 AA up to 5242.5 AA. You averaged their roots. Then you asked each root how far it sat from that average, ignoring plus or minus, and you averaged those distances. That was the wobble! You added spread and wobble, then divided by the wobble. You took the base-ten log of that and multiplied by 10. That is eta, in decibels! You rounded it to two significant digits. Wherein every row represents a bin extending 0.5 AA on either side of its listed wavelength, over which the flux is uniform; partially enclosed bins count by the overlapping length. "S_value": 6.8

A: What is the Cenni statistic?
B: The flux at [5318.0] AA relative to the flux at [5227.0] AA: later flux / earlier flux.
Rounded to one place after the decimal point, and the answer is 1.3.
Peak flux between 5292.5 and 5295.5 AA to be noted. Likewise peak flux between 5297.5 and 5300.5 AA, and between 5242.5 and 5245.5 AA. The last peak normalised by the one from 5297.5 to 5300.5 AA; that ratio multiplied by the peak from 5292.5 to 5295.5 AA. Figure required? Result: 22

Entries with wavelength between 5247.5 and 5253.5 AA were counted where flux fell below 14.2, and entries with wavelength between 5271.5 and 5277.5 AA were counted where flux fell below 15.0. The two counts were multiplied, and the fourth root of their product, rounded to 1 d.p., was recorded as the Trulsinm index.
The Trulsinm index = 2.2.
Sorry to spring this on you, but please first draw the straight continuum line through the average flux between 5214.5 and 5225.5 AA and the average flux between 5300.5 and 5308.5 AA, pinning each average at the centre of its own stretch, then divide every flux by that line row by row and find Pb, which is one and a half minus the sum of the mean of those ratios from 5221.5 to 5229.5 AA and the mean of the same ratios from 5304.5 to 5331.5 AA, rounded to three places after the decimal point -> -0.368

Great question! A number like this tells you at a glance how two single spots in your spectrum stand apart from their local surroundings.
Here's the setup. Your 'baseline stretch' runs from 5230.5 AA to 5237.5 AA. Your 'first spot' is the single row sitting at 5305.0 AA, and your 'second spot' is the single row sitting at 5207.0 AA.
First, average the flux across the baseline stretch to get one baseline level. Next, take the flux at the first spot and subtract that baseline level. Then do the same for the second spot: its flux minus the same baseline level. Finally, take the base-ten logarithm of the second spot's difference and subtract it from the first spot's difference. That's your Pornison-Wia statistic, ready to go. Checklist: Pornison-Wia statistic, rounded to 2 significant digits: 1.3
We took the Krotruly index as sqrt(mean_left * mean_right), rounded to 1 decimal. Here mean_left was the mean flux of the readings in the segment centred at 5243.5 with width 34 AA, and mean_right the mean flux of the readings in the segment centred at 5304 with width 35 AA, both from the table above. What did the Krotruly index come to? 15.0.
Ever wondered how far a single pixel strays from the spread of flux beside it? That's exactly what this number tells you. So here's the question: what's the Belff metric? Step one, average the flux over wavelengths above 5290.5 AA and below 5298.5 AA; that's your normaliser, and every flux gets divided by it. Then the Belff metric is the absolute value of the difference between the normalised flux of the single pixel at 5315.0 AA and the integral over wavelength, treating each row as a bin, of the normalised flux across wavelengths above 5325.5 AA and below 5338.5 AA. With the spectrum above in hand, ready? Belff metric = 10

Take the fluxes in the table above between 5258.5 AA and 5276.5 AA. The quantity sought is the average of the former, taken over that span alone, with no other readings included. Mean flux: 13.3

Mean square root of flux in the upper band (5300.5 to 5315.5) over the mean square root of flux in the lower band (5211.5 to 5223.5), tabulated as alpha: 1.03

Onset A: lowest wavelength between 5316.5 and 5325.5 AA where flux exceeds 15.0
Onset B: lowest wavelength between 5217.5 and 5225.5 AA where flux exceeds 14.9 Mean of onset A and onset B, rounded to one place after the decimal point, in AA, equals 5268.0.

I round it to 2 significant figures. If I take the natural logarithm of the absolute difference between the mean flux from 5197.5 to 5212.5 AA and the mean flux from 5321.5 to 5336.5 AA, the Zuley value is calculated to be -0.22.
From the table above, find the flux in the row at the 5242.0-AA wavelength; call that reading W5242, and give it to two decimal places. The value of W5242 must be 14.77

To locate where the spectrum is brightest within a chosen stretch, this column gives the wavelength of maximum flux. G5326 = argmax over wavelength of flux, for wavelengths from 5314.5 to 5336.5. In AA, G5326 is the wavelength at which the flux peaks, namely 5335.0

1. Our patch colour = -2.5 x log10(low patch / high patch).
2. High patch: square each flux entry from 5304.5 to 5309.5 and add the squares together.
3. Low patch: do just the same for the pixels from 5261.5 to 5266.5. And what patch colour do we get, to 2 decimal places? 0.48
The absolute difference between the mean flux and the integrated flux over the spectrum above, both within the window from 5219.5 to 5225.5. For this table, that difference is 69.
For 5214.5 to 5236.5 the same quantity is 303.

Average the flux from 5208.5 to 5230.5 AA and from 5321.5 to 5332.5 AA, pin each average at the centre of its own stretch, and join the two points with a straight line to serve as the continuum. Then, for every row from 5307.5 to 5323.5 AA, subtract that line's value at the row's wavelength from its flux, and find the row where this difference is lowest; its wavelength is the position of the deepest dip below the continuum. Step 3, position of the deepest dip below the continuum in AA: 5322.0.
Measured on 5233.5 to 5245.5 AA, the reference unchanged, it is 5237.0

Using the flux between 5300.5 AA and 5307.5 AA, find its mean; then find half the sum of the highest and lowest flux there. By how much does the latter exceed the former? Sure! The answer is -0.3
